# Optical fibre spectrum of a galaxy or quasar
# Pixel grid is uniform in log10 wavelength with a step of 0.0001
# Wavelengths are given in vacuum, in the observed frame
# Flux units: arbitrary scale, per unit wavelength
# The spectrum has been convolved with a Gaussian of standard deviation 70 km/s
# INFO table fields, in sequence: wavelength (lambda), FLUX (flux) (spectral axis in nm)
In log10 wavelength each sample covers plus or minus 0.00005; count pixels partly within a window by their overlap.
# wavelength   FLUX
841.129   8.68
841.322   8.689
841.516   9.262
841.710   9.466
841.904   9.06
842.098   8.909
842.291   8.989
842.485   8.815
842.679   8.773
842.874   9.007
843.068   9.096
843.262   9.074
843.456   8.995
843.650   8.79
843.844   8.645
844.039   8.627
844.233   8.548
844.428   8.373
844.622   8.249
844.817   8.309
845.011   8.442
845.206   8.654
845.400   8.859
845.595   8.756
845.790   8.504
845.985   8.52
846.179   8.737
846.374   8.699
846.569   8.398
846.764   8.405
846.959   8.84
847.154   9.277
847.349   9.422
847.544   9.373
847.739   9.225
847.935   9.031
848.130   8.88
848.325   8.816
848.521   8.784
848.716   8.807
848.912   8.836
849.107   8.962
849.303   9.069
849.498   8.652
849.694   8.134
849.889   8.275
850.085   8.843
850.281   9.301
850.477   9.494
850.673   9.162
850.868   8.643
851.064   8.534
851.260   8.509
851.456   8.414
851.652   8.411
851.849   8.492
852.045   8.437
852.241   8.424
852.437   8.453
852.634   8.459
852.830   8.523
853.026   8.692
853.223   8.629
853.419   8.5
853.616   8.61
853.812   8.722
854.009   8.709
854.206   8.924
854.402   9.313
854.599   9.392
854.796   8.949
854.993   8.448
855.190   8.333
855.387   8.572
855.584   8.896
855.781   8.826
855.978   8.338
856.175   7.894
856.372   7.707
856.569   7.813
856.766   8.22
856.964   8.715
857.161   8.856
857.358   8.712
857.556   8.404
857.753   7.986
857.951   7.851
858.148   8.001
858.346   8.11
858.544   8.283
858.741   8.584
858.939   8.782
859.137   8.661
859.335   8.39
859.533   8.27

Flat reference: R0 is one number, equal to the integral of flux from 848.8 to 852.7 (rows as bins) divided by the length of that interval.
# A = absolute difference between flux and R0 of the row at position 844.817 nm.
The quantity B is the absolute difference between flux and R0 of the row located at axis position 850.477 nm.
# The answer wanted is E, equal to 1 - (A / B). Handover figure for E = 0.55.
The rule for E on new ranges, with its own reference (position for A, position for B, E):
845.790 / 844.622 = 0.60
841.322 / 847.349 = 0.98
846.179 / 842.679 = 0.37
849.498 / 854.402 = 0.96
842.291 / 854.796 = -0.15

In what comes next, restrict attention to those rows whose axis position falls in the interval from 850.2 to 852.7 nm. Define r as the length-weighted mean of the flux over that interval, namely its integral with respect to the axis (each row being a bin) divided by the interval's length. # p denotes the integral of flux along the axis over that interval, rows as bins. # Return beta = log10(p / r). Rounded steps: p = 21.7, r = 8.67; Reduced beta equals 0.40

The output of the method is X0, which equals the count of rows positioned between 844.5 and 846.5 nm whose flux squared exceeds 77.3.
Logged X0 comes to 1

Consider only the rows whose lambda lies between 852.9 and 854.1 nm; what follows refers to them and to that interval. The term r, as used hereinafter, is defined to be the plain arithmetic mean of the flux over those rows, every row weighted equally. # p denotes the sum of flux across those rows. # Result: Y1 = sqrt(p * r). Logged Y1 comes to 21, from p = 52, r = 8.64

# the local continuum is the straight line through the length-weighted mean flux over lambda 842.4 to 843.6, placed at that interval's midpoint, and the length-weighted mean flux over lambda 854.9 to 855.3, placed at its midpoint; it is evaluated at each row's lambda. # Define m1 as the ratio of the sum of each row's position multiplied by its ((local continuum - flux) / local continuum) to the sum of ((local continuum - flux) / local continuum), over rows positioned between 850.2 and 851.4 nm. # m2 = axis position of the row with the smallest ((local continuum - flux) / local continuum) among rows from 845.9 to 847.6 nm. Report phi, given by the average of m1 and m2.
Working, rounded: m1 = 850.44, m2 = 847.349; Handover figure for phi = 848.89 nm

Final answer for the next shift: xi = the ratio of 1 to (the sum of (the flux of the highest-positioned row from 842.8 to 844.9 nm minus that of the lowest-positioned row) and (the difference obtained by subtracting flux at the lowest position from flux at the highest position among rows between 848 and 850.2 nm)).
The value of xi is -1.4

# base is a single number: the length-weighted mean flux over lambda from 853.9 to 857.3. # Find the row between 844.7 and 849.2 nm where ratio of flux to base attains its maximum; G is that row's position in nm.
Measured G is 847.349 nm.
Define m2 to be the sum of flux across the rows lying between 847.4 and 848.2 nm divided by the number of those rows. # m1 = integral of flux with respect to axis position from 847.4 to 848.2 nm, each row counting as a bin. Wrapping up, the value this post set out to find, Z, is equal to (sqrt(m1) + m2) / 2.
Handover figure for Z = 5.92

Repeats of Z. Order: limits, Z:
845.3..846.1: 5.65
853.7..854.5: 5.79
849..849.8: 5.67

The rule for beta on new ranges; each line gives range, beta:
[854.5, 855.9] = 0.15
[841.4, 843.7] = 0.36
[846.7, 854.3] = 0.88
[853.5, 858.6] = 0.71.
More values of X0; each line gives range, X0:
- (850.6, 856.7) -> 7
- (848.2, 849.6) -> 5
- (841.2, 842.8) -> 6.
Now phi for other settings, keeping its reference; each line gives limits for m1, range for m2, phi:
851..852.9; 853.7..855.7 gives 853.19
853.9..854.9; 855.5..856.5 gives 855.03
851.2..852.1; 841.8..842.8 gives 846.77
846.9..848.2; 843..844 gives 845.30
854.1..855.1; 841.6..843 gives 848.11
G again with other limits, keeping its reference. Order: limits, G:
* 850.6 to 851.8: 850.673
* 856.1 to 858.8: 857.161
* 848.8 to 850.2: 849.303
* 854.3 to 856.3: 854.599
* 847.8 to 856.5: 850.477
